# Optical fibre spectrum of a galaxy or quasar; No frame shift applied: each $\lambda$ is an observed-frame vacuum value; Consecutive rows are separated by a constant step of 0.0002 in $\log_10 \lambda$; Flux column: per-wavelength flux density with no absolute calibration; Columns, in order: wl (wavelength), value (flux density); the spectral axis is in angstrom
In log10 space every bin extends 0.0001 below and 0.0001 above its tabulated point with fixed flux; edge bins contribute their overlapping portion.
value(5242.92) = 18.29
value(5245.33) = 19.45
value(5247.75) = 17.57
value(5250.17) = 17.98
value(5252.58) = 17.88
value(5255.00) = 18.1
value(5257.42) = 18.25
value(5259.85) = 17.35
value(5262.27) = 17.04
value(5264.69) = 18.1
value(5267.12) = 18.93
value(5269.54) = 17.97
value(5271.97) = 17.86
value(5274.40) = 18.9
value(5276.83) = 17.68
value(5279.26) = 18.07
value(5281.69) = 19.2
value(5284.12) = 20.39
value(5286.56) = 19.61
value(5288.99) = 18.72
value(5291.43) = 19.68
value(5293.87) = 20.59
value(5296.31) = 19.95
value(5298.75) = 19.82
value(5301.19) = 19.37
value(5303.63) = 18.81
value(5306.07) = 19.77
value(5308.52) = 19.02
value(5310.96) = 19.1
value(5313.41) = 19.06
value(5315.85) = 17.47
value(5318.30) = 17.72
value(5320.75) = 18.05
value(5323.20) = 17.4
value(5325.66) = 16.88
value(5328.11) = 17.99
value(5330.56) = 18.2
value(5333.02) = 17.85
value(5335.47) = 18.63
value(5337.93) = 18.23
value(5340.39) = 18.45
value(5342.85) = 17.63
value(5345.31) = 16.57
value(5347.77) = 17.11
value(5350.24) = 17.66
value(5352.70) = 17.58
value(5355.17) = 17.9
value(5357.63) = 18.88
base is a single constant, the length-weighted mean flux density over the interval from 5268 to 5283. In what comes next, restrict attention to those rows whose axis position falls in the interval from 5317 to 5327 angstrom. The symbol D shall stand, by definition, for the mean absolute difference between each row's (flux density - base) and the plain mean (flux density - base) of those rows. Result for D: 0.37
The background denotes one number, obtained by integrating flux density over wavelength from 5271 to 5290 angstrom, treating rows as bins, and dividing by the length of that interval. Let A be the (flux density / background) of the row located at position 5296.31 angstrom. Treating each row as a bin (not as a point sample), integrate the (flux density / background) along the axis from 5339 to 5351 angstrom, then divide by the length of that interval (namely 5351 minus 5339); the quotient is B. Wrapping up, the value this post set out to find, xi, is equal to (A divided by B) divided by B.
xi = 1.23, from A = 1.06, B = 0.93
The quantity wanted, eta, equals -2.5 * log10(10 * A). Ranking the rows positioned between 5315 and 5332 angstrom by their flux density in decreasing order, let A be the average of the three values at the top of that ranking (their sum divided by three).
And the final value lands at -5.64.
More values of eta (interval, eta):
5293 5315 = -5.76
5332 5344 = -5.66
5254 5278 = -5.68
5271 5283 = -5.68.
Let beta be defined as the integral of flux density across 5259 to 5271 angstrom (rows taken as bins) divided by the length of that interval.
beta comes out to 17.9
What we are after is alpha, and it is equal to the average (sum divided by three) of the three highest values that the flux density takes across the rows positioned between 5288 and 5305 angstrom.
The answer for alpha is 20.1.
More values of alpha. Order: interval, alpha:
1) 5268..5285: 19.5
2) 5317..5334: 18.1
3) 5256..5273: 18.4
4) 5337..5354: 18.1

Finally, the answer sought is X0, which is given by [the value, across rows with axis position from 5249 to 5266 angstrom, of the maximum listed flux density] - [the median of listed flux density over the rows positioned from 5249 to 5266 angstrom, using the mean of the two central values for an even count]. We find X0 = 0.3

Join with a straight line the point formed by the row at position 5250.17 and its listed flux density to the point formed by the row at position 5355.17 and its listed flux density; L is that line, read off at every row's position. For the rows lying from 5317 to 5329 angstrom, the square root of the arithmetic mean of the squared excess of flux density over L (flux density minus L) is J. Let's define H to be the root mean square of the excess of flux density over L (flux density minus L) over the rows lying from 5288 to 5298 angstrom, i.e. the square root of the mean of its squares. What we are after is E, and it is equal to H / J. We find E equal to 3.6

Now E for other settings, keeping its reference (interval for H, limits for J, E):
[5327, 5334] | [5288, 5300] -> 0.1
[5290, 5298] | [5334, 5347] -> 2.9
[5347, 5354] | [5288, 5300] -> 0.3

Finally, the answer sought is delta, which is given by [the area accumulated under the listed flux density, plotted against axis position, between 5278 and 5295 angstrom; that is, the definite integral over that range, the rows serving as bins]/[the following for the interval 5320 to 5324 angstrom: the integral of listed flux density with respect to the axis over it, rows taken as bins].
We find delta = 4.7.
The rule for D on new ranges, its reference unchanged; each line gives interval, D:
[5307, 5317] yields 0.60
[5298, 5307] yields 0.35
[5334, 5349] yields 0.67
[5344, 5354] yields 0.39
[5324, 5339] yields 0.40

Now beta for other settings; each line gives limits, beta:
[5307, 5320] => 18.5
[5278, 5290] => 19.2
